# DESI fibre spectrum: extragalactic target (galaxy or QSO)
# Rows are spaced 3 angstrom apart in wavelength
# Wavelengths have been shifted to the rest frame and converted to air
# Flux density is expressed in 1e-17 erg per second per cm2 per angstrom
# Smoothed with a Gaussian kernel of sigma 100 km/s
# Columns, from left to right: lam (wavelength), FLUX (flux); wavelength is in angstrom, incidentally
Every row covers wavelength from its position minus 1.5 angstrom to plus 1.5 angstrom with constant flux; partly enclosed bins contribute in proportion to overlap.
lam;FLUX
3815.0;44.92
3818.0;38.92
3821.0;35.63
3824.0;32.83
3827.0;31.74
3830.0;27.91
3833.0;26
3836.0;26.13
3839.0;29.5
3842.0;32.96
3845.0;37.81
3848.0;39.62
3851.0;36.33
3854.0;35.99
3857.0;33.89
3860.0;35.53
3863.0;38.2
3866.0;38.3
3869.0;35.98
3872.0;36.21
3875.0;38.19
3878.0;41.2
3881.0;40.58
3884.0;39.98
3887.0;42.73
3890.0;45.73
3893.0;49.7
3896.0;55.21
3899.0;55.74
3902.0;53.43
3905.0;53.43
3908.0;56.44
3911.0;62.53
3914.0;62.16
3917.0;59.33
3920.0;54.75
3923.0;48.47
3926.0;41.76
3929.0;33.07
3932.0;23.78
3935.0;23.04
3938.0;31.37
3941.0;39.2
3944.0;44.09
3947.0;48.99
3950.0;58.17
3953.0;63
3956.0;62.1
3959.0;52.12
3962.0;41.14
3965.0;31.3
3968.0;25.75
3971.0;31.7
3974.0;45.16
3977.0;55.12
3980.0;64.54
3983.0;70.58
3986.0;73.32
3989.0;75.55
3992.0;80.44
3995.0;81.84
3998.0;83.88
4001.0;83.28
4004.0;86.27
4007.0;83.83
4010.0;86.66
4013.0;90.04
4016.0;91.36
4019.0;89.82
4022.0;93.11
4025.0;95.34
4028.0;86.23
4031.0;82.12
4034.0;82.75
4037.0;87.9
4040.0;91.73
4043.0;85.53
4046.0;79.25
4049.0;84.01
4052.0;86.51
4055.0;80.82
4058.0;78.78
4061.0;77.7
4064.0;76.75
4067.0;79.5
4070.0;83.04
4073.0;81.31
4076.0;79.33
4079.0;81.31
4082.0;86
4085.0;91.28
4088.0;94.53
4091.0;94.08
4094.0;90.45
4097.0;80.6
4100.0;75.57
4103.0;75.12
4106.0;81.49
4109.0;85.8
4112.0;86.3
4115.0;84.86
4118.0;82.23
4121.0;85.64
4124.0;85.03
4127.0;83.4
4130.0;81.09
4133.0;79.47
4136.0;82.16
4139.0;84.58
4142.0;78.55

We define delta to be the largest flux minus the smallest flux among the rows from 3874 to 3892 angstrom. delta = 7.5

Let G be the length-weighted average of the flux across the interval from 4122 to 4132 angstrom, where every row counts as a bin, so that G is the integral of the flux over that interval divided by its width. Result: 83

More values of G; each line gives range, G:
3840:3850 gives 36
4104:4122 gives 84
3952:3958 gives 62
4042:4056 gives 83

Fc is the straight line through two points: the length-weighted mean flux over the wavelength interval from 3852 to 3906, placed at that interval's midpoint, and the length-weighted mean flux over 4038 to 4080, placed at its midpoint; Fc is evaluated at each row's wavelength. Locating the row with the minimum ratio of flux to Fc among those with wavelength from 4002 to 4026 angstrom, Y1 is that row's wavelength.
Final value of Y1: 4007.0 angstrom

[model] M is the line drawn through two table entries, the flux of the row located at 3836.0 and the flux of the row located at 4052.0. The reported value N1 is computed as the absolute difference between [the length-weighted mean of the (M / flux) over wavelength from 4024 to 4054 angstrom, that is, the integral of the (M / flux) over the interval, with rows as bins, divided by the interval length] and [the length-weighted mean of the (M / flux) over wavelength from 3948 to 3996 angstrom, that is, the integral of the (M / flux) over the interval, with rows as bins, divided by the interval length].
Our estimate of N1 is 0.30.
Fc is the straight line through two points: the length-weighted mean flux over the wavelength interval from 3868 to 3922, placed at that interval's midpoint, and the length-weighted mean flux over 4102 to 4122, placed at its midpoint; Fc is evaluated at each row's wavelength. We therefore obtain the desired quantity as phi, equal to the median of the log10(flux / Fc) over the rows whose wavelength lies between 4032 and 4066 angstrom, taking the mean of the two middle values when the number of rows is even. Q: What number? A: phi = 0.059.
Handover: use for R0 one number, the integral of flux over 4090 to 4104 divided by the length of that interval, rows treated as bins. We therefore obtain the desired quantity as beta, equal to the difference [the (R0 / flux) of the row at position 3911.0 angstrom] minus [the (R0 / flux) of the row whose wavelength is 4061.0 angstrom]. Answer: 0.3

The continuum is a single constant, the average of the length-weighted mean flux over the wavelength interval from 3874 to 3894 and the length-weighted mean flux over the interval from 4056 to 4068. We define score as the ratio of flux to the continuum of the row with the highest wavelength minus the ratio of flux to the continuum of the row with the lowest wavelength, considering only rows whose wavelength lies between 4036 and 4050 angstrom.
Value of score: -0.064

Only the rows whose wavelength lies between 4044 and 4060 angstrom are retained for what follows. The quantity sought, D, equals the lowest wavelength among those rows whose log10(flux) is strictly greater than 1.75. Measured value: 4046.0 angstrom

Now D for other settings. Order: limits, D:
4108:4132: 4109.0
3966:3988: 3980.0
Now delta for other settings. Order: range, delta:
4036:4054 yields 12.5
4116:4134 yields 6.2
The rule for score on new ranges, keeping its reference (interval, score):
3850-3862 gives -0.013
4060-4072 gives 0.088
